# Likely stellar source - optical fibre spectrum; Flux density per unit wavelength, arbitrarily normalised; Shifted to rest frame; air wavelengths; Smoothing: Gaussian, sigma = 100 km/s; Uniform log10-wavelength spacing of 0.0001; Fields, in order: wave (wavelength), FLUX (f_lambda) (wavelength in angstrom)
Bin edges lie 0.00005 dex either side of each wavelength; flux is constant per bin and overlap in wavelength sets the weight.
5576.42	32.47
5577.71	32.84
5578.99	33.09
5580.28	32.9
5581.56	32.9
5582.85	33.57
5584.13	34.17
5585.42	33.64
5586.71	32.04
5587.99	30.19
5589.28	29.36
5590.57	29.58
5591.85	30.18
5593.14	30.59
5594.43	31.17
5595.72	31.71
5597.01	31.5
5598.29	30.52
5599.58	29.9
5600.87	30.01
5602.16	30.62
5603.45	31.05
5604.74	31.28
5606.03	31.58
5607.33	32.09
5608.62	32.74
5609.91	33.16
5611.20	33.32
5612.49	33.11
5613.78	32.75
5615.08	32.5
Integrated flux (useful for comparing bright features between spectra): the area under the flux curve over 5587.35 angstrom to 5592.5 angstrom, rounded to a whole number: 154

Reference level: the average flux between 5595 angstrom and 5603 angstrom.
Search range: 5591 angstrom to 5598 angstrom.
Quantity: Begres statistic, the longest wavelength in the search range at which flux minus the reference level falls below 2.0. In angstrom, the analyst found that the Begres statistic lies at 5597.01 angstrom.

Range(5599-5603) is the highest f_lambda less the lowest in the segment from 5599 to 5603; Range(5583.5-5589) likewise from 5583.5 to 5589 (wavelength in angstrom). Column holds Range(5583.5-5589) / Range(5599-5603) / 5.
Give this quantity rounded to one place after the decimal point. 1.1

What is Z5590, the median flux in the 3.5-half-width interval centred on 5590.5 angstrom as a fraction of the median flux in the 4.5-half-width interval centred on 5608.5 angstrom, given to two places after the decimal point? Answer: 0.92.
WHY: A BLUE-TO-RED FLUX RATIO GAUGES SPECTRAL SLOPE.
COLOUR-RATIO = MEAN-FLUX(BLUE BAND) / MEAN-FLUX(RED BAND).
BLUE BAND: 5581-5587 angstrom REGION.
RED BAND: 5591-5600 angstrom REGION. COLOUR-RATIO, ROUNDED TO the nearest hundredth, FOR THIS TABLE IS 1.08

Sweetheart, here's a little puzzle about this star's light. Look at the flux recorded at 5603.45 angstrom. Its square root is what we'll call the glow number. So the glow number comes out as 5.57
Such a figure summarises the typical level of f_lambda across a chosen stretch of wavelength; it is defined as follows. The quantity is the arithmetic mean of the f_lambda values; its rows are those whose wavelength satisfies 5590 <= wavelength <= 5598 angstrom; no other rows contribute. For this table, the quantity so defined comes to 30.8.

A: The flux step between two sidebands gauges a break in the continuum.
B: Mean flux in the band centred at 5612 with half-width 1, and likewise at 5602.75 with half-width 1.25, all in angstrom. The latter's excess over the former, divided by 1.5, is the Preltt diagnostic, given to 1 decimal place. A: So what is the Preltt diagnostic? -1.6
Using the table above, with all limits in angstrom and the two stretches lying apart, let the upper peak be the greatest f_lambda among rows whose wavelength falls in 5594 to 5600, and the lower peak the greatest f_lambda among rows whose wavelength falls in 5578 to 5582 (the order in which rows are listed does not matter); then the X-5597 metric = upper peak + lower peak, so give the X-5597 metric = 64.8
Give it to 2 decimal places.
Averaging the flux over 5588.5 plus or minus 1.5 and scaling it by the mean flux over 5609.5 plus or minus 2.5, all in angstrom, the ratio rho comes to 0.91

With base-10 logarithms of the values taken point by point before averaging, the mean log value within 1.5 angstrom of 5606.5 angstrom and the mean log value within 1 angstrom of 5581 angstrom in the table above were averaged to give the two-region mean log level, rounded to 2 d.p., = 1.51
